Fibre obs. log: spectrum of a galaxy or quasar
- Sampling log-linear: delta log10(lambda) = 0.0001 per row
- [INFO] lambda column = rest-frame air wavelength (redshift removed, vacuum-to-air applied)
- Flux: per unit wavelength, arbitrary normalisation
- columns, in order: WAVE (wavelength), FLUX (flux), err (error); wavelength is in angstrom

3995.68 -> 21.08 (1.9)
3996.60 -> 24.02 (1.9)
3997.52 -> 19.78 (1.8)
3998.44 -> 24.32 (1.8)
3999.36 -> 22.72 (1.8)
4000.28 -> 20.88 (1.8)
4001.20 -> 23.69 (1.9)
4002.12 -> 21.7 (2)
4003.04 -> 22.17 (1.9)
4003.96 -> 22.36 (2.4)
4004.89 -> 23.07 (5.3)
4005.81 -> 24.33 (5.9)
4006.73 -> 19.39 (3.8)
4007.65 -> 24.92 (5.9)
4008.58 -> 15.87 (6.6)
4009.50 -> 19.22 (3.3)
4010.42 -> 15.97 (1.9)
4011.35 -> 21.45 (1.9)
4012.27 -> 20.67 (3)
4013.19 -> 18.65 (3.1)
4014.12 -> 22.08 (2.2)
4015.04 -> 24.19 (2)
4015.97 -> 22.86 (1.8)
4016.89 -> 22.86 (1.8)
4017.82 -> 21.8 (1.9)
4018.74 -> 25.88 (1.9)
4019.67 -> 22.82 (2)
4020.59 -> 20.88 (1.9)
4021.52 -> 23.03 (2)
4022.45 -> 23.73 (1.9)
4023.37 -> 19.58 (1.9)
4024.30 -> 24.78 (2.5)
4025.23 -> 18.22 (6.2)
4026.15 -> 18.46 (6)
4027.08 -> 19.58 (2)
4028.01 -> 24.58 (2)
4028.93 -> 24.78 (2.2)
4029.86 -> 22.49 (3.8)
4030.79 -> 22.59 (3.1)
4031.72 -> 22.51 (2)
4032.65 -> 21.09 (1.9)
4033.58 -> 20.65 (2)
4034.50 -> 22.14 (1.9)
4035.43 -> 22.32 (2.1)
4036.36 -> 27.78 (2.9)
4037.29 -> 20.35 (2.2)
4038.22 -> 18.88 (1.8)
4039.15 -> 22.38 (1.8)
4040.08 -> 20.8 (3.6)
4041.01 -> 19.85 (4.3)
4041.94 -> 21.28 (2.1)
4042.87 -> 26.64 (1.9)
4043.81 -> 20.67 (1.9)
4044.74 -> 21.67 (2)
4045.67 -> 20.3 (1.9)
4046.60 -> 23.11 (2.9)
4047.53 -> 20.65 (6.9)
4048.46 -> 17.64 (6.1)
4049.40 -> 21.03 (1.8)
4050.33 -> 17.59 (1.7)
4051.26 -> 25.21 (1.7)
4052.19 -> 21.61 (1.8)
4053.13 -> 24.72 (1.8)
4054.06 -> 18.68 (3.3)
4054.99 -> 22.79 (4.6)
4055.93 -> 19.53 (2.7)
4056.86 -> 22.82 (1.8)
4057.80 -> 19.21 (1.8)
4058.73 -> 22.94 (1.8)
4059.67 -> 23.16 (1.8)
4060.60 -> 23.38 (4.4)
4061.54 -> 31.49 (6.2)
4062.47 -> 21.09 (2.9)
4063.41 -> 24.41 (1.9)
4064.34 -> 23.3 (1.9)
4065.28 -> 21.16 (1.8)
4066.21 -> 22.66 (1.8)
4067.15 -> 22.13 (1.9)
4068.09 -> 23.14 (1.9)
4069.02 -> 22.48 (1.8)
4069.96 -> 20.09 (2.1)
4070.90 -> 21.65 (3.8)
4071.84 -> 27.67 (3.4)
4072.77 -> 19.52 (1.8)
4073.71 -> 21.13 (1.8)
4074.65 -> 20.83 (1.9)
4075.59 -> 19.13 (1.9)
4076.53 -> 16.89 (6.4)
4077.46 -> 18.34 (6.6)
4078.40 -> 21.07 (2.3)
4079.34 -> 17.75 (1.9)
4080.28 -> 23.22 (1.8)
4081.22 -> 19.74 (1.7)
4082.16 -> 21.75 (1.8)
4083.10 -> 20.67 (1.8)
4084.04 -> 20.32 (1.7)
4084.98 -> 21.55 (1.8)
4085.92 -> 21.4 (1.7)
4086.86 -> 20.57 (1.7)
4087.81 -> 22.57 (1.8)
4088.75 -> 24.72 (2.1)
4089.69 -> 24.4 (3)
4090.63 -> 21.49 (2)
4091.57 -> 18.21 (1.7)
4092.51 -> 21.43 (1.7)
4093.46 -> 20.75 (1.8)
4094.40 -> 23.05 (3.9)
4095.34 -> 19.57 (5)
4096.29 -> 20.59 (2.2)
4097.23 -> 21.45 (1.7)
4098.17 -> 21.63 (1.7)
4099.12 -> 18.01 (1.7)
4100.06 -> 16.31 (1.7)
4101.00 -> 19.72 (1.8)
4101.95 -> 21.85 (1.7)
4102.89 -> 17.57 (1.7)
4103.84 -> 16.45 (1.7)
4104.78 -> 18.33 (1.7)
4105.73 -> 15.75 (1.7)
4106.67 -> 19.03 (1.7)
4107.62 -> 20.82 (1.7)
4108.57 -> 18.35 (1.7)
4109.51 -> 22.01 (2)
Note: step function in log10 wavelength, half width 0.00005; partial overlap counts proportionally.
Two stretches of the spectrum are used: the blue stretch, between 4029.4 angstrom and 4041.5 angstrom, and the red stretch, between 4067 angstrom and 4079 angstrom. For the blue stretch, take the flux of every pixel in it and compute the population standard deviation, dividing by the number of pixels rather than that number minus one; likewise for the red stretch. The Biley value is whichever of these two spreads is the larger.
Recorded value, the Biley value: 2.5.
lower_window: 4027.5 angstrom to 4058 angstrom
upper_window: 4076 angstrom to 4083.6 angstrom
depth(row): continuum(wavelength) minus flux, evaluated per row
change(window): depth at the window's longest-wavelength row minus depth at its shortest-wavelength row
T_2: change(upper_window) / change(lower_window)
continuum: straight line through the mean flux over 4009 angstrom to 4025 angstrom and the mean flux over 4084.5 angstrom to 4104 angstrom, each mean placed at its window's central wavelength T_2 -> -1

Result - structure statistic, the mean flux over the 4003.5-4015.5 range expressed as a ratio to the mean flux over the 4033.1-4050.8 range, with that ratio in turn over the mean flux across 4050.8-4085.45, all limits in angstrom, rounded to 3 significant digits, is 0.0449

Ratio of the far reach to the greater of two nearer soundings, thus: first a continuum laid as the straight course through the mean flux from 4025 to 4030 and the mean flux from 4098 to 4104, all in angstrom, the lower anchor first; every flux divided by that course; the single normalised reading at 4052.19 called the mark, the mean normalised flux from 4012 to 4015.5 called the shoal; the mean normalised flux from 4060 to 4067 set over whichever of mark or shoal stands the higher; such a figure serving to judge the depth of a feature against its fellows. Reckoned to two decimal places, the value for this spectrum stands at 1.13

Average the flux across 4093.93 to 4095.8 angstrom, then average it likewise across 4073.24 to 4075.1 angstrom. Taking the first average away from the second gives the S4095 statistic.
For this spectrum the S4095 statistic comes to 0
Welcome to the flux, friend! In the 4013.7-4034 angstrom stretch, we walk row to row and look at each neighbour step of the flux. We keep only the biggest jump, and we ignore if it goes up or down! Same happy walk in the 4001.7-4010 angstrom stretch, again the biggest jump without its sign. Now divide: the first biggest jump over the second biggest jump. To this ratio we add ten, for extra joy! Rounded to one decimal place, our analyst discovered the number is 10.7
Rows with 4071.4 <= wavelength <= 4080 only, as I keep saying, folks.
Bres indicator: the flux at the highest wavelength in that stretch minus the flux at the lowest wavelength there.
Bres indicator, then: -10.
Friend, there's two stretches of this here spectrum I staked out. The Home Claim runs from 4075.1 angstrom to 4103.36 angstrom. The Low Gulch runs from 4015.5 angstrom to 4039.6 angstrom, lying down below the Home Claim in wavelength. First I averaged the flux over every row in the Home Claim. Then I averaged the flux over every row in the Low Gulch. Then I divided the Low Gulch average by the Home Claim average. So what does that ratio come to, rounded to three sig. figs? 1.08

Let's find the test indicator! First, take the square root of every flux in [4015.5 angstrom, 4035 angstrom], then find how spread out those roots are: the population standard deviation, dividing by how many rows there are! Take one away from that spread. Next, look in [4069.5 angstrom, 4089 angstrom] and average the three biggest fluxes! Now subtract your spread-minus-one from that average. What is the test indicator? 26.0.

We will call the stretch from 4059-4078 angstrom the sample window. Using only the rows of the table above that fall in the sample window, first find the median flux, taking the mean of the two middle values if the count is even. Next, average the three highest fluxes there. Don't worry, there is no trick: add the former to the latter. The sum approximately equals 49.7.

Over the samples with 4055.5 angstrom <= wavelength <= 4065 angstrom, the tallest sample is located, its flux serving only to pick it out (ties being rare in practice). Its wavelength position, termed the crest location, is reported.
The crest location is 4061.54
